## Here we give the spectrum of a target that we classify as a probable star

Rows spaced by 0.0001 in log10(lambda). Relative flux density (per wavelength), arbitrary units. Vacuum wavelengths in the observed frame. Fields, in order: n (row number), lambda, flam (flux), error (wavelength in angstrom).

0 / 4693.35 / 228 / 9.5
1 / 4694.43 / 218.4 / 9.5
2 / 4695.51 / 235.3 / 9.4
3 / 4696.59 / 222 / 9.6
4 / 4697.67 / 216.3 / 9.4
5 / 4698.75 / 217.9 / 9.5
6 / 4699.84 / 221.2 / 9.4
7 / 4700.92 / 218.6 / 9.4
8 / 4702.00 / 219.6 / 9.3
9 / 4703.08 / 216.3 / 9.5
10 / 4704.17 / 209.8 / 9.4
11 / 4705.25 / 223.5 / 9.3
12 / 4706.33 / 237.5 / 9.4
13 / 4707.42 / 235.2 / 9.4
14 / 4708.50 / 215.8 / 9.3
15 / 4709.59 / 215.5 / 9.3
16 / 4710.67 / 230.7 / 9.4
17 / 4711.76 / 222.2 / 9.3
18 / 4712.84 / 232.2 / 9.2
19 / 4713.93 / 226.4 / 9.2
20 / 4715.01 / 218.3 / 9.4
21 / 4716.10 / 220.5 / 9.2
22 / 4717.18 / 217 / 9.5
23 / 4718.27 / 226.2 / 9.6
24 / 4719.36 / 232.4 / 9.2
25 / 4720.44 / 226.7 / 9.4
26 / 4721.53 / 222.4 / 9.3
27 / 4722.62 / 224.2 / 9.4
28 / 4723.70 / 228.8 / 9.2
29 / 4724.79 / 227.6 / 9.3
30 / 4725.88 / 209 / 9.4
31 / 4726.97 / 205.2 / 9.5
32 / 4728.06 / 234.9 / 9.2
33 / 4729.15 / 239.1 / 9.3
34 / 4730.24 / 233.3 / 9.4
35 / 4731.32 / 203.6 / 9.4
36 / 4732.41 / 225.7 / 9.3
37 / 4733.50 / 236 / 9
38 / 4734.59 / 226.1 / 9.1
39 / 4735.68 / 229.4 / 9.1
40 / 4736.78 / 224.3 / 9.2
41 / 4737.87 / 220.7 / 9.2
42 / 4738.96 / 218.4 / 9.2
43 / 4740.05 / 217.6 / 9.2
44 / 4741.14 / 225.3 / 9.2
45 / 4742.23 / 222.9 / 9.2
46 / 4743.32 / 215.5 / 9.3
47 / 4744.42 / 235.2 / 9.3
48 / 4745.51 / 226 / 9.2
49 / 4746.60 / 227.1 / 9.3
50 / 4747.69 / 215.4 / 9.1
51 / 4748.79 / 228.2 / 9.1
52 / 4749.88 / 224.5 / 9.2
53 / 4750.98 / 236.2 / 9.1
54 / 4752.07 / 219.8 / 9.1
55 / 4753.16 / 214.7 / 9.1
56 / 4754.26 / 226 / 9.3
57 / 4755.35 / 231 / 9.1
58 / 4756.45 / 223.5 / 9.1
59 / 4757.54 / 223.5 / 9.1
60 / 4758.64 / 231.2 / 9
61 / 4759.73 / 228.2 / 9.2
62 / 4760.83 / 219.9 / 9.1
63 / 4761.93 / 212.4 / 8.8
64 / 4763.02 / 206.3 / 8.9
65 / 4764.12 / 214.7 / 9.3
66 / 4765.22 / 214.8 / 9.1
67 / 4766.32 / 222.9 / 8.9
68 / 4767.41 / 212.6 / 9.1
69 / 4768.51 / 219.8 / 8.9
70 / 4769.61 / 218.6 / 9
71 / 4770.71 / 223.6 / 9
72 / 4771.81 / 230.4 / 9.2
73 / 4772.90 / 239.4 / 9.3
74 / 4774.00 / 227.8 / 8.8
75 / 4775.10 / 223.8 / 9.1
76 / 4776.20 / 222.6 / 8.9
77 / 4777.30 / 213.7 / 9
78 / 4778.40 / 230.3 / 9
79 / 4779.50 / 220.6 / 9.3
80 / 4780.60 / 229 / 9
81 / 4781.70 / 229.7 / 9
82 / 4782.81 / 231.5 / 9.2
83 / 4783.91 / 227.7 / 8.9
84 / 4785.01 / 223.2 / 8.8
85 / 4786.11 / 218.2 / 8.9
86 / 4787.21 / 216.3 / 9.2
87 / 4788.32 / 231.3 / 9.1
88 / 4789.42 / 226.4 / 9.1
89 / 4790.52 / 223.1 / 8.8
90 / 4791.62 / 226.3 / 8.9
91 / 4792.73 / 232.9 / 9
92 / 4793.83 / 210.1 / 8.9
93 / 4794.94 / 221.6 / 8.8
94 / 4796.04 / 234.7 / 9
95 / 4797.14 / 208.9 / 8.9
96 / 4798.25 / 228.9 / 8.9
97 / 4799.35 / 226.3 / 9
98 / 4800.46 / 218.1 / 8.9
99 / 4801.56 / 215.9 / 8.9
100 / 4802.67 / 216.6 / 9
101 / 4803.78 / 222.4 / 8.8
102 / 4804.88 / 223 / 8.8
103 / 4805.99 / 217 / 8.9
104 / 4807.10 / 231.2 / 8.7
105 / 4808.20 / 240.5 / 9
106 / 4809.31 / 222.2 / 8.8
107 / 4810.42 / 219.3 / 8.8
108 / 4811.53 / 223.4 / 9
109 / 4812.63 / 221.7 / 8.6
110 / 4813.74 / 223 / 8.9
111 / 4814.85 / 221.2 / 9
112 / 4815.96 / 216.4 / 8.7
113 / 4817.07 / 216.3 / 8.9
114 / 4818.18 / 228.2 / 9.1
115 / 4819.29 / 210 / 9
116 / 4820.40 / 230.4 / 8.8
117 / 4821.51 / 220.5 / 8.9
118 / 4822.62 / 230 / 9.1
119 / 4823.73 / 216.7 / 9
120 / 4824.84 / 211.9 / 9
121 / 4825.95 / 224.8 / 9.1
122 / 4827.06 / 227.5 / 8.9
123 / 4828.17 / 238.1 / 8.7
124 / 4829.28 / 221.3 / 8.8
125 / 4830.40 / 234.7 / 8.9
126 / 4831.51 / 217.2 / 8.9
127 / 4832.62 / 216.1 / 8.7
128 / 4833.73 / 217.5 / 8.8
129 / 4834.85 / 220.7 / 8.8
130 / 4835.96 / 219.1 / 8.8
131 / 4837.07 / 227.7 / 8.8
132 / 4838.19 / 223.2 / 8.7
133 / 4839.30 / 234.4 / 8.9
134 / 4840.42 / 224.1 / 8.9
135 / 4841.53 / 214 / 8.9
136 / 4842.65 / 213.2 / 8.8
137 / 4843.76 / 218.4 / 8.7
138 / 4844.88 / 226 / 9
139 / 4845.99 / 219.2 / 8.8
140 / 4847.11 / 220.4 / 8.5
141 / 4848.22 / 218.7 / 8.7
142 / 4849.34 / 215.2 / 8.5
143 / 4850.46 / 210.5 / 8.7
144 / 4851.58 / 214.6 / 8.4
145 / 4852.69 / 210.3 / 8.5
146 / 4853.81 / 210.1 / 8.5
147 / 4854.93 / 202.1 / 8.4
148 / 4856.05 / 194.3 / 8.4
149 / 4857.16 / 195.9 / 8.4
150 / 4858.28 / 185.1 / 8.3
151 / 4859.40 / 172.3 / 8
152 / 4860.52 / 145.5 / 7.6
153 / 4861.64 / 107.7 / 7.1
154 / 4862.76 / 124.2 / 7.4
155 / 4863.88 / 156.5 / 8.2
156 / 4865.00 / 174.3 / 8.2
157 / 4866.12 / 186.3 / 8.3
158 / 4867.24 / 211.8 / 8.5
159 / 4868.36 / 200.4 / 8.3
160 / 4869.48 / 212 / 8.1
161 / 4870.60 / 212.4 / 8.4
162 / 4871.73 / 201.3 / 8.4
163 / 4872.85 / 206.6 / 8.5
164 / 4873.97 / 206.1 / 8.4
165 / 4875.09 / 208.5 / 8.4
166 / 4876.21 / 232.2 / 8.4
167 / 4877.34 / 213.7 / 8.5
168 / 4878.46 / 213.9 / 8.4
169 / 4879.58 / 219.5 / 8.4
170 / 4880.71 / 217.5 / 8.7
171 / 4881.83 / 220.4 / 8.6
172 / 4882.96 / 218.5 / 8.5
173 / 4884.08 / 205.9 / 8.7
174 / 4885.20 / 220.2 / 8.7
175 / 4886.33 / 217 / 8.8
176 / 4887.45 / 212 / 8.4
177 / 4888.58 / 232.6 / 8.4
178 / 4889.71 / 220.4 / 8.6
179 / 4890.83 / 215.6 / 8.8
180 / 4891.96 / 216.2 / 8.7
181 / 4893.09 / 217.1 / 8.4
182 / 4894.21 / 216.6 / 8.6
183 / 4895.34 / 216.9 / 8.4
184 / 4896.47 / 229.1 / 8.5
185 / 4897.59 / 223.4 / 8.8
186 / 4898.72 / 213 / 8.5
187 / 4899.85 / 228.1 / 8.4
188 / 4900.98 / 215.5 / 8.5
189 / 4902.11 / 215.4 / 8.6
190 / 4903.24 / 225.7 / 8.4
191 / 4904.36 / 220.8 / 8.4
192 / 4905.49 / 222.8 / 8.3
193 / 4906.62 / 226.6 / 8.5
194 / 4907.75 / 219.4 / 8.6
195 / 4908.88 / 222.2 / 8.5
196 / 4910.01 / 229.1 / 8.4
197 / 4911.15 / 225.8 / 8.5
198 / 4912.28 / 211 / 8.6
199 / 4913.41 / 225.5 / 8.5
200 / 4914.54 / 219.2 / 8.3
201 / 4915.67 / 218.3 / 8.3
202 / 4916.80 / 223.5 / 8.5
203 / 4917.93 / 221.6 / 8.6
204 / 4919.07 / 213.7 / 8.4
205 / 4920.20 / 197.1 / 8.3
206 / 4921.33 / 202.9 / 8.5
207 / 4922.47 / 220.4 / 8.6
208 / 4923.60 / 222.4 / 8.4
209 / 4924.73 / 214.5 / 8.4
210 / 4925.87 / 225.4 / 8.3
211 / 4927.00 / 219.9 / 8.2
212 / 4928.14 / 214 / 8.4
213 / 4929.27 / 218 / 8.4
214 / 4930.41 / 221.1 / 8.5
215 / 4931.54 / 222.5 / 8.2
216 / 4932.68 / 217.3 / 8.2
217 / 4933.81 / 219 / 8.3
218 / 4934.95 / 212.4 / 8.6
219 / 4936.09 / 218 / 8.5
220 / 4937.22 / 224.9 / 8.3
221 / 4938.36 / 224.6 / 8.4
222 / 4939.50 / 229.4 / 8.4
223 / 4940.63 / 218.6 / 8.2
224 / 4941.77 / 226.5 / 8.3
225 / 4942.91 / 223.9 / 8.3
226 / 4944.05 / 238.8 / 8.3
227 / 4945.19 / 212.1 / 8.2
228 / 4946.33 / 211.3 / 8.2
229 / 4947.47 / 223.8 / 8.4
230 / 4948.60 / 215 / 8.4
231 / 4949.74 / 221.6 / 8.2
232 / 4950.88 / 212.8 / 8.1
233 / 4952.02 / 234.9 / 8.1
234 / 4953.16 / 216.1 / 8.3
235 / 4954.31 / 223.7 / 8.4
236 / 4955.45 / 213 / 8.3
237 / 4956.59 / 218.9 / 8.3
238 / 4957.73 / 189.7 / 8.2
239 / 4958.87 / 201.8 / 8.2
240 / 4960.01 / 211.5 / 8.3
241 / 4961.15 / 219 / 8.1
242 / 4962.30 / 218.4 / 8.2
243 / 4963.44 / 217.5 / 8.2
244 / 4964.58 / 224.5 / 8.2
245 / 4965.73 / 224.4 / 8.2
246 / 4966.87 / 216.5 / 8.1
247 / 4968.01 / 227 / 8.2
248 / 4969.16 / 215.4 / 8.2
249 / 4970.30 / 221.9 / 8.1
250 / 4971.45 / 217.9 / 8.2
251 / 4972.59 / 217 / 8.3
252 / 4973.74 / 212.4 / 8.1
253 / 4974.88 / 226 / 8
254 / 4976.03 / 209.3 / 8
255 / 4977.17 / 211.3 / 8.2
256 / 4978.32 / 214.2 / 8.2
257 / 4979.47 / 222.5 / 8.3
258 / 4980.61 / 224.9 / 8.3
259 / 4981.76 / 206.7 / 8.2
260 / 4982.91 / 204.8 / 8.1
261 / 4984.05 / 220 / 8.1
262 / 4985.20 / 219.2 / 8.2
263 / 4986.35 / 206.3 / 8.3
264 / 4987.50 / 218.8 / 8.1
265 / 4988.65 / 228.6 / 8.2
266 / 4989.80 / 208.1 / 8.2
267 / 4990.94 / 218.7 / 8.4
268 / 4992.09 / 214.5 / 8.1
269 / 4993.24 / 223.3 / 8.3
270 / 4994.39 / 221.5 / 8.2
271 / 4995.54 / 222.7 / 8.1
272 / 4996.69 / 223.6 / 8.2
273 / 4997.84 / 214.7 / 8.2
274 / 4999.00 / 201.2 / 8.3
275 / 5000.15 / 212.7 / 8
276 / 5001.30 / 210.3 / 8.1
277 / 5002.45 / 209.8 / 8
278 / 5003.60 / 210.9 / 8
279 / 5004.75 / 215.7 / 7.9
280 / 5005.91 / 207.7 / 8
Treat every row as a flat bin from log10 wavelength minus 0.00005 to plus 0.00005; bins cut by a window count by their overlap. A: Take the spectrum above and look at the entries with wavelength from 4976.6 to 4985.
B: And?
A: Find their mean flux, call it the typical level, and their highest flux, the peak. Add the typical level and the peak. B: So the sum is 440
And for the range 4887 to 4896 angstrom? 451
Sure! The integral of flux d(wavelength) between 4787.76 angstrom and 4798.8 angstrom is 2477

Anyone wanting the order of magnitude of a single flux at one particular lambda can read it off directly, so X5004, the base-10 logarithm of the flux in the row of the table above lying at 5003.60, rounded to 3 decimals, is 2.324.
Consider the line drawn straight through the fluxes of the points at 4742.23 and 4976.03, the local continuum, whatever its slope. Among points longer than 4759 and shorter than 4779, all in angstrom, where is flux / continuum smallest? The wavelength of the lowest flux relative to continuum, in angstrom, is 4763.02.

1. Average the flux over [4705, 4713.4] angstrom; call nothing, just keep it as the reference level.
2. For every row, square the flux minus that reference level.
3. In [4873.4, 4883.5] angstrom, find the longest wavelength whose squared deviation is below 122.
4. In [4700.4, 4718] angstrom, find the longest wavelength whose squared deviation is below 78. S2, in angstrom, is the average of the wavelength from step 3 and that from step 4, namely 4799.5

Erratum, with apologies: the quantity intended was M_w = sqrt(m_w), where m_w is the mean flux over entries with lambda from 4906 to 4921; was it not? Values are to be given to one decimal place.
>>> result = 14.8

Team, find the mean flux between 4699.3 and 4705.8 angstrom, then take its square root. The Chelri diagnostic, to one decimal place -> 14.8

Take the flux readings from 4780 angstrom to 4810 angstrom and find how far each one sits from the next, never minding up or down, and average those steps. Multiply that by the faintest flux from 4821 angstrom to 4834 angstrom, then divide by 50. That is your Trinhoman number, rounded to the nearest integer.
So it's 35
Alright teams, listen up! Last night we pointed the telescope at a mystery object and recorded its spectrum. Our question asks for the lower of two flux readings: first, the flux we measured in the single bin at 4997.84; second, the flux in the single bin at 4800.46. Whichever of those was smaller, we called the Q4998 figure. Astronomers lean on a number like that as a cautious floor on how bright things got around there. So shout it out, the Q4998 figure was 214.7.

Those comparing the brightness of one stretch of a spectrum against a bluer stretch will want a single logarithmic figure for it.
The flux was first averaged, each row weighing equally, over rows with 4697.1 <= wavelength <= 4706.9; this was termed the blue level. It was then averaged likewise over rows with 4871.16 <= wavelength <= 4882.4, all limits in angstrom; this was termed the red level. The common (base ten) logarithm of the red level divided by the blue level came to -0.012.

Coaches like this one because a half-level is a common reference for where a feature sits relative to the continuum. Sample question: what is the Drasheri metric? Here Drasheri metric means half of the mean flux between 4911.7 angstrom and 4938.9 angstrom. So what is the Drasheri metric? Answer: 109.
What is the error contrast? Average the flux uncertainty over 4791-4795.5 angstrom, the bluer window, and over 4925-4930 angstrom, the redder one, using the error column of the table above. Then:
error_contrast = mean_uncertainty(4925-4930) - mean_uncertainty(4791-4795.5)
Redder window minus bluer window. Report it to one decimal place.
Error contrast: -0.6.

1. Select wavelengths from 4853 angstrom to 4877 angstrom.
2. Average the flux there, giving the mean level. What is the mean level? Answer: 188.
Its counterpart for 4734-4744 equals 222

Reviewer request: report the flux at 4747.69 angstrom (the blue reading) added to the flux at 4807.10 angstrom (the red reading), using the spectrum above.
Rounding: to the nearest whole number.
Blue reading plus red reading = 447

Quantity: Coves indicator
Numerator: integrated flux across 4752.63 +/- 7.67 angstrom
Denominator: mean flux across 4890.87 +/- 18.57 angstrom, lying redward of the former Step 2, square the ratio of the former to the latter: 250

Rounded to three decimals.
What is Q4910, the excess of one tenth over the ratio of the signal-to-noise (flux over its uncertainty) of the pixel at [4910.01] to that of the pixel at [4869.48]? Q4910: -0.942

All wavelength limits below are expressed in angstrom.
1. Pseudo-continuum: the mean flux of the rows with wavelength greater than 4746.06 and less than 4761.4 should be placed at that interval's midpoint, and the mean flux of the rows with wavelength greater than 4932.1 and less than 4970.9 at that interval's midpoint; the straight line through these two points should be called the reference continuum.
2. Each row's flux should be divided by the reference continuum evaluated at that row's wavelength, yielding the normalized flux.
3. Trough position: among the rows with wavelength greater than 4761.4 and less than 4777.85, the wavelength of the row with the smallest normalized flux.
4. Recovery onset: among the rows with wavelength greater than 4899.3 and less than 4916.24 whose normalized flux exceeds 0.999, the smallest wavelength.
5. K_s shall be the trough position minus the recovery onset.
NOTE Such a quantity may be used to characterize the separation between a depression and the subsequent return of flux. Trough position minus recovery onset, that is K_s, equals -136.8 angstrom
